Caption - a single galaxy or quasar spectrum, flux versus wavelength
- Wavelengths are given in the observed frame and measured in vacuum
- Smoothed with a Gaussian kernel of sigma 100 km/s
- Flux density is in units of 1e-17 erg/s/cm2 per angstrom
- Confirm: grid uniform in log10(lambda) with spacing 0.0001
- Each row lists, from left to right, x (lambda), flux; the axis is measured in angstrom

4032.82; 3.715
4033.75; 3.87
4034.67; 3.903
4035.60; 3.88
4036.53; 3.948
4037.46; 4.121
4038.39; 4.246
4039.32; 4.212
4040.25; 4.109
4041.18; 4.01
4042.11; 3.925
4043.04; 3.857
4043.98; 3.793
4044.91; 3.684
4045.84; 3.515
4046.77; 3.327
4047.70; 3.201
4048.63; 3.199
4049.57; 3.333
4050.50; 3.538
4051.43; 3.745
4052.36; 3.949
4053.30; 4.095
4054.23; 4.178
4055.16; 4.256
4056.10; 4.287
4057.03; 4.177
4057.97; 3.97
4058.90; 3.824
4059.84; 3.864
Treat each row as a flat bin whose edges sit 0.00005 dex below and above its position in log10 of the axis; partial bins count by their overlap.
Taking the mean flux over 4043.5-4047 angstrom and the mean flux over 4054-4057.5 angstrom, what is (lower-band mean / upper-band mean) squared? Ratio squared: 0.72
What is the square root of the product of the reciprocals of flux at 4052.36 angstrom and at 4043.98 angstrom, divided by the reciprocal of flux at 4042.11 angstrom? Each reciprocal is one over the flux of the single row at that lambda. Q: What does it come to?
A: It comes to 1.01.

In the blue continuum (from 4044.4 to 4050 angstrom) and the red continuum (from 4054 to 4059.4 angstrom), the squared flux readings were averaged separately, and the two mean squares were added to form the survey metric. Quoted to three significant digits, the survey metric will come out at 28.4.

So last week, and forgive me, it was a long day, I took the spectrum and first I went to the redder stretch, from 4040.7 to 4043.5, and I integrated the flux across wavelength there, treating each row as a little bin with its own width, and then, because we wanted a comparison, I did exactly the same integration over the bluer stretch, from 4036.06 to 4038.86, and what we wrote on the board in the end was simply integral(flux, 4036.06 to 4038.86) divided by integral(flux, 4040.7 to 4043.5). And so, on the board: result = 1.04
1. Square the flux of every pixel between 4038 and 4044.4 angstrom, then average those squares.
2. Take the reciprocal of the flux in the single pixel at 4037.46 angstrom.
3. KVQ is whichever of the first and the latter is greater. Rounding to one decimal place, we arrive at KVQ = 16.2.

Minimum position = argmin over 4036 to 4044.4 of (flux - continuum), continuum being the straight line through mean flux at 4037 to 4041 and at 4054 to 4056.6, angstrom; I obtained 4043.98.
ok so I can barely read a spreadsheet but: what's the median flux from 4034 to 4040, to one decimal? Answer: 4.0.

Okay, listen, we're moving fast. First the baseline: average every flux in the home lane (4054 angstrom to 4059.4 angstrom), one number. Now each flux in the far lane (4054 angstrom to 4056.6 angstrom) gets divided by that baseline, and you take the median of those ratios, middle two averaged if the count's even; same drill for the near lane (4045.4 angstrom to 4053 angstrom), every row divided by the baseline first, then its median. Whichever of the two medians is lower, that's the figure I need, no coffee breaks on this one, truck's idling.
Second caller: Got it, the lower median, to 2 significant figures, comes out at 0.83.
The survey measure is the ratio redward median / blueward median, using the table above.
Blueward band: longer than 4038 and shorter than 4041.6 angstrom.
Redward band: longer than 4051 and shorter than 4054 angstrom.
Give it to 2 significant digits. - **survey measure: 0.95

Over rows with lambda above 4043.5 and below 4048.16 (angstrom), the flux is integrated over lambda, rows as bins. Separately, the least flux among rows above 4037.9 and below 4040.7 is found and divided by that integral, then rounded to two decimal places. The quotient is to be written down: 0.25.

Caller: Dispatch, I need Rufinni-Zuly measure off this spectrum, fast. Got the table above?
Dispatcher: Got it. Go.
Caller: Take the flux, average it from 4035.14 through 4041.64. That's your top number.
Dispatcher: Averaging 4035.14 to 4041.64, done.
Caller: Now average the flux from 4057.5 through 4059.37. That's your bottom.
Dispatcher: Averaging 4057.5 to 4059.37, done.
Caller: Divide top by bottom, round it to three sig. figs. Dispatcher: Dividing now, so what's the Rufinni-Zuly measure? 1.05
